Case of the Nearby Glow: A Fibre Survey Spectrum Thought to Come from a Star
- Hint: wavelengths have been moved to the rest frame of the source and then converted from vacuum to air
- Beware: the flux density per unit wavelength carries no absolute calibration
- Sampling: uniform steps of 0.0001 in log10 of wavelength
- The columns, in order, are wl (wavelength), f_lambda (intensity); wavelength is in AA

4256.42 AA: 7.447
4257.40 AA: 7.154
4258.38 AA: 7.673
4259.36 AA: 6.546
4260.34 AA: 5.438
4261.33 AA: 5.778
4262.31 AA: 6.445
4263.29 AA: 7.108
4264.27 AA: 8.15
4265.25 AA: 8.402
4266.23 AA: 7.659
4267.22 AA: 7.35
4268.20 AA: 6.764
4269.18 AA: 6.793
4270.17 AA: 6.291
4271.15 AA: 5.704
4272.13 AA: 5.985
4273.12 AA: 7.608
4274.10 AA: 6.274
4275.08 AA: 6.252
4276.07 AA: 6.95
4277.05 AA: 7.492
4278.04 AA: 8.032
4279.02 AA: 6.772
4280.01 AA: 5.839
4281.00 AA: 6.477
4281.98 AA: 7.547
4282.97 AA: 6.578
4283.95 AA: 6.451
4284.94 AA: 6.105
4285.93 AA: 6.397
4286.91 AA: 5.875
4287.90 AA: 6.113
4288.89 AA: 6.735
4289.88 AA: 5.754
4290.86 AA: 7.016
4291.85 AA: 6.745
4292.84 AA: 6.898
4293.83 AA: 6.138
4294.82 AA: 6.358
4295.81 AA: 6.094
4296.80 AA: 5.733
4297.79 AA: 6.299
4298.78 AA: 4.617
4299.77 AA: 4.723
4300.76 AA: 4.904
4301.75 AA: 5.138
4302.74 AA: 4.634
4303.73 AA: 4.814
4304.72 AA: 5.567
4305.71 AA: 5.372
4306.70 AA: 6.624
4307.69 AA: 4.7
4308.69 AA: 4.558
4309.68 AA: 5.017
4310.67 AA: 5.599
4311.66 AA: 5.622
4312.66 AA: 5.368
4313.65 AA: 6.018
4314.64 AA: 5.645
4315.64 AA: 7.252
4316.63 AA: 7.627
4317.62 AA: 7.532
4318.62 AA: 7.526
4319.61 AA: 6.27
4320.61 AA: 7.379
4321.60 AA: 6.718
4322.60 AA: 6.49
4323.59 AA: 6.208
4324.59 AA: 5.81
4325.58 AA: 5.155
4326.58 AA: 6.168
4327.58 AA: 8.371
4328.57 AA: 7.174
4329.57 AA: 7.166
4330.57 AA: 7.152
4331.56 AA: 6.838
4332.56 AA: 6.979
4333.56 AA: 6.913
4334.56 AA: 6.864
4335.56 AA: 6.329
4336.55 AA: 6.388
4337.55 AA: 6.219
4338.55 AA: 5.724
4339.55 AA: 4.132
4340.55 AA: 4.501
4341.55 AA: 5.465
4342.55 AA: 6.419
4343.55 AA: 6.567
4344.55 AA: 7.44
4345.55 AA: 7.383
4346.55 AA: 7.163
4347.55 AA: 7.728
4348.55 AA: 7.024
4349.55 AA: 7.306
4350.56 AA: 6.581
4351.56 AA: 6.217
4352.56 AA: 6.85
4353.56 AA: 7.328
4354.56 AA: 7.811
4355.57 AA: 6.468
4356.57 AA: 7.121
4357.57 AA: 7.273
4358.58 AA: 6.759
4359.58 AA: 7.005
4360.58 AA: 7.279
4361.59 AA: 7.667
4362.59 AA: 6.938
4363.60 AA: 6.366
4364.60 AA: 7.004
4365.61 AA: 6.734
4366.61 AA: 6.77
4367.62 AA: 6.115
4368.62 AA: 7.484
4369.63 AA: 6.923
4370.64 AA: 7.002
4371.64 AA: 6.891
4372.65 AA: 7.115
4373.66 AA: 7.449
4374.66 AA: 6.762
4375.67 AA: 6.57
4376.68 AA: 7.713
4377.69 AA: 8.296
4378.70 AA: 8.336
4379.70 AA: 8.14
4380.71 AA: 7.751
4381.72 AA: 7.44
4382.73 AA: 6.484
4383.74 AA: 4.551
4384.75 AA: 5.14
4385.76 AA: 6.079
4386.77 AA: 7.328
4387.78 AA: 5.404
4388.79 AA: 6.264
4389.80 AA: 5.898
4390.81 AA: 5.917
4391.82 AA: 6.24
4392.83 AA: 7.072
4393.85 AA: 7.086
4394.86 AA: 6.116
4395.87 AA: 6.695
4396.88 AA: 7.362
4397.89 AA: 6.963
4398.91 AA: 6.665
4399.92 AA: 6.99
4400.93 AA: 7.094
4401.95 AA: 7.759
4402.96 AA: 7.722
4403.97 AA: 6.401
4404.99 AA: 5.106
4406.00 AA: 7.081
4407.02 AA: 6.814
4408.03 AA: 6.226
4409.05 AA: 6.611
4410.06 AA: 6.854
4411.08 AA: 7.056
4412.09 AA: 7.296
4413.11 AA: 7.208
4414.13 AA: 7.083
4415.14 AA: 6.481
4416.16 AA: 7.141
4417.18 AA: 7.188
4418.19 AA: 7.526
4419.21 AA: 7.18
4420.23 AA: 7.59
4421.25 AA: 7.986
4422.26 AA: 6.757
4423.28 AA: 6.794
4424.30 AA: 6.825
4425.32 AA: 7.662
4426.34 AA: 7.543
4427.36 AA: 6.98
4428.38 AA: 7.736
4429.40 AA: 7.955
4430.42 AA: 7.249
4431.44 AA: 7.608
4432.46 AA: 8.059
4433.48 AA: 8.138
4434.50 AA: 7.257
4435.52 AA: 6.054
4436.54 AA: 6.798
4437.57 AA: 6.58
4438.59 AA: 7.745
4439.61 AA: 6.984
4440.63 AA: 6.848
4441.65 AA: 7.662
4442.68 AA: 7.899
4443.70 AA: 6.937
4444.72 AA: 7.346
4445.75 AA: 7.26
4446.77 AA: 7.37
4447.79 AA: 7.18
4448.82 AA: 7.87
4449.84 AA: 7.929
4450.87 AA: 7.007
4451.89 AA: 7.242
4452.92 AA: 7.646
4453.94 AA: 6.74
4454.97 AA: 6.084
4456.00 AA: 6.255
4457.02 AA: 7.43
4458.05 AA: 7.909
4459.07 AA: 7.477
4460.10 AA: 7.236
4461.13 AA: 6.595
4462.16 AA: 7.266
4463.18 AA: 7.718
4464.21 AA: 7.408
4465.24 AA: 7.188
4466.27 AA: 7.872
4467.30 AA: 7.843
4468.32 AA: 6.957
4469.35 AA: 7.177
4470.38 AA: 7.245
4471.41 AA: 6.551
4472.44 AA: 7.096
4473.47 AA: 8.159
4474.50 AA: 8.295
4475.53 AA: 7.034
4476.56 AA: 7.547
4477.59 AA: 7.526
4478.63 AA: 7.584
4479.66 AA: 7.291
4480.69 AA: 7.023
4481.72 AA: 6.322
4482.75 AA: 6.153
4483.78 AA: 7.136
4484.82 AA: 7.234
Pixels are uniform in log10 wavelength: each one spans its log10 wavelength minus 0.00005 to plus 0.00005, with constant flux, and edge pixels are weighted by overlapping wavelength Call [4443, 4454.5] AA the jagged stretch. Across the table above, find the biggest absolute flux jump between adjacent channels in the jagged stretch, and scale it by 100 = 92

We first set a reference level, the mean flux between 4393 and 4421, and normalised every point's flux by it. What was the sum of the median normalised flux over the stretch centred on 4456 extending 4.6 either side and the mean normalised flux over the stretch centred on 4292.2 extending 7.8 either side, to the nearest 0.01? 1.92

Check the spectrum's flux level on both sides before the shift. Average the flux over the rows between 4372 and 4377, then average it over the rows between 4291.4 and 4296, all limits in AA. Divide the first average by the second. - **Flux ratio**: 1.10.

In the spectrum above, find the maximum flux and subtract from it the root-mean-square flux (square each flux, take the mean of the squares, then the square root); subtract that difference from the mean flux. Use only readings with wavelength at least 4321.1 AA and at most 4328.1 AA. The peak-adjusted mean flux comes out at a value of 4.5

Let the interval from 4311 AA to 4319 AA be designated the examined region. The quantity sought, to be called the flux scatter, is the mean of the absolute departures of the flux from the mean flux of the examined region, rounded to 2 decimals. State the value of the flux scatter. 0.91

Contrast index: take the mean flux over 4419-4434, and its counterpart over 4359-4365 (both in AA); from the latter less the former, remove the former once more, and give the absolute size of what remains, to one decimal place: 7.9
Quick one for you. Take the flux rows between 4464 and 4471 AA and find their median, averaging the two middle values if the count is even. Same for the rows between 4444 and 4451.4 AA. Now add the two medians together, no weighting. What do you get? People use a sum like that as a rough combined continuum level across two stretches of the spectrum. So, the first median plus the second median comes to 14.6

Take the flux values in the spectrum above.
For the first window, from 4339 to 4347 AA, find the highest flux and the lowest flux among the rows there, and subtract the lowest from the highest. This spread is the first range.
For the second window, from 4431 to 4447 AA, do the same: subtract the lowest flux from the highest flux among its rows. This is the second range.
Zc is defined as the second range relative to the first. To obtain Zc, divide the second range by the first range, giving 0.63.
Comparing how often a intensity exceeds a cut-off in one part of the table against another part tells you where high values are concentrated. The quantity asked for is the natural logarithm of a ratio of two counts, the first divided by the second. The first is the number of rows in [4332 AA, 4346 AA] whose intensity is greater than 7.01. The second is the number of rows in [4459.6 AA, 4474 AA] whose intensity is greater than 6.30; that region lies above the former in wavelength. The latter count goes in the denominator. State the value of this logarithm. -1.9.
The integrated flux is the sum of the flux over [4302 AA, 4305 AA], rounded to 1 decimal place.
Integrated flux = 15.0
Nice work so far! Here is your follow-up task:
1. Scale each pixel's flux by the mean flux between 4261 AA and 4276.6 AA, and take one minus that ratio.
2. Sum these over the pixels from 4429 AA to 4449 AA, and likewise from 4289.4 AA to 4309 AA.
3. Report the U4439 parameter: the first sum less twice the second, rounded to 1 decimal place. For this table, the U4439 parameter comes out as -8.5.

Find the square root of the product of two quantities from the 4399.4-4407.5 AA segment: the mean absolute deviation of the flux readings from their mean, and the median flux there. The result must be 2.01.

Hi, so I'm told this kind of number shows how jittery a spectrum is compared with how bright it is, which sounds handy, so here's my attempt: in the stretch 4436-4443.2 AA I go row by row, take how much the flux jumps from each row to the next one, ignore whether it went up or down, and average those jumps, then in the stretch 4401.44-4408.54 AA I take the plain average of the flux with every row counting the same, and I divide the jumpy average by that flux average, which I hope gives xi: 0.082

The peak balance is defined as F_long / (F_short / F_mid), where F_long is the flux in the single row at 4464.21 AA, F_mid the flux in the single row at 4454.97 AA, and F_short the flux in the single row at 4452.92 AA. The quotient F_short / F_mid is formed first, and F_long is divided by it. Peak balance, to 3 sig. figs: 5.89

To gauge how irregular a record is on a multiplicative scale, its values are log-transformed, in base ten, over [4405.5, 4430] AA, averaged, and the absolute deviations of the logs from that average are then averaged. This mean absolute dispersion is 0.021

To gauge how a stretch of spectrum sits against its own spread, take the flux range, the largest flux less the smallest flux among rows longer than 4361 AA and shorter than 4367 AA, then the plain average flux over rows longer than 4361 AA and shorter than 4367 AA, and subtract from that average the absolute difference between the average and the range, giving 1.3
